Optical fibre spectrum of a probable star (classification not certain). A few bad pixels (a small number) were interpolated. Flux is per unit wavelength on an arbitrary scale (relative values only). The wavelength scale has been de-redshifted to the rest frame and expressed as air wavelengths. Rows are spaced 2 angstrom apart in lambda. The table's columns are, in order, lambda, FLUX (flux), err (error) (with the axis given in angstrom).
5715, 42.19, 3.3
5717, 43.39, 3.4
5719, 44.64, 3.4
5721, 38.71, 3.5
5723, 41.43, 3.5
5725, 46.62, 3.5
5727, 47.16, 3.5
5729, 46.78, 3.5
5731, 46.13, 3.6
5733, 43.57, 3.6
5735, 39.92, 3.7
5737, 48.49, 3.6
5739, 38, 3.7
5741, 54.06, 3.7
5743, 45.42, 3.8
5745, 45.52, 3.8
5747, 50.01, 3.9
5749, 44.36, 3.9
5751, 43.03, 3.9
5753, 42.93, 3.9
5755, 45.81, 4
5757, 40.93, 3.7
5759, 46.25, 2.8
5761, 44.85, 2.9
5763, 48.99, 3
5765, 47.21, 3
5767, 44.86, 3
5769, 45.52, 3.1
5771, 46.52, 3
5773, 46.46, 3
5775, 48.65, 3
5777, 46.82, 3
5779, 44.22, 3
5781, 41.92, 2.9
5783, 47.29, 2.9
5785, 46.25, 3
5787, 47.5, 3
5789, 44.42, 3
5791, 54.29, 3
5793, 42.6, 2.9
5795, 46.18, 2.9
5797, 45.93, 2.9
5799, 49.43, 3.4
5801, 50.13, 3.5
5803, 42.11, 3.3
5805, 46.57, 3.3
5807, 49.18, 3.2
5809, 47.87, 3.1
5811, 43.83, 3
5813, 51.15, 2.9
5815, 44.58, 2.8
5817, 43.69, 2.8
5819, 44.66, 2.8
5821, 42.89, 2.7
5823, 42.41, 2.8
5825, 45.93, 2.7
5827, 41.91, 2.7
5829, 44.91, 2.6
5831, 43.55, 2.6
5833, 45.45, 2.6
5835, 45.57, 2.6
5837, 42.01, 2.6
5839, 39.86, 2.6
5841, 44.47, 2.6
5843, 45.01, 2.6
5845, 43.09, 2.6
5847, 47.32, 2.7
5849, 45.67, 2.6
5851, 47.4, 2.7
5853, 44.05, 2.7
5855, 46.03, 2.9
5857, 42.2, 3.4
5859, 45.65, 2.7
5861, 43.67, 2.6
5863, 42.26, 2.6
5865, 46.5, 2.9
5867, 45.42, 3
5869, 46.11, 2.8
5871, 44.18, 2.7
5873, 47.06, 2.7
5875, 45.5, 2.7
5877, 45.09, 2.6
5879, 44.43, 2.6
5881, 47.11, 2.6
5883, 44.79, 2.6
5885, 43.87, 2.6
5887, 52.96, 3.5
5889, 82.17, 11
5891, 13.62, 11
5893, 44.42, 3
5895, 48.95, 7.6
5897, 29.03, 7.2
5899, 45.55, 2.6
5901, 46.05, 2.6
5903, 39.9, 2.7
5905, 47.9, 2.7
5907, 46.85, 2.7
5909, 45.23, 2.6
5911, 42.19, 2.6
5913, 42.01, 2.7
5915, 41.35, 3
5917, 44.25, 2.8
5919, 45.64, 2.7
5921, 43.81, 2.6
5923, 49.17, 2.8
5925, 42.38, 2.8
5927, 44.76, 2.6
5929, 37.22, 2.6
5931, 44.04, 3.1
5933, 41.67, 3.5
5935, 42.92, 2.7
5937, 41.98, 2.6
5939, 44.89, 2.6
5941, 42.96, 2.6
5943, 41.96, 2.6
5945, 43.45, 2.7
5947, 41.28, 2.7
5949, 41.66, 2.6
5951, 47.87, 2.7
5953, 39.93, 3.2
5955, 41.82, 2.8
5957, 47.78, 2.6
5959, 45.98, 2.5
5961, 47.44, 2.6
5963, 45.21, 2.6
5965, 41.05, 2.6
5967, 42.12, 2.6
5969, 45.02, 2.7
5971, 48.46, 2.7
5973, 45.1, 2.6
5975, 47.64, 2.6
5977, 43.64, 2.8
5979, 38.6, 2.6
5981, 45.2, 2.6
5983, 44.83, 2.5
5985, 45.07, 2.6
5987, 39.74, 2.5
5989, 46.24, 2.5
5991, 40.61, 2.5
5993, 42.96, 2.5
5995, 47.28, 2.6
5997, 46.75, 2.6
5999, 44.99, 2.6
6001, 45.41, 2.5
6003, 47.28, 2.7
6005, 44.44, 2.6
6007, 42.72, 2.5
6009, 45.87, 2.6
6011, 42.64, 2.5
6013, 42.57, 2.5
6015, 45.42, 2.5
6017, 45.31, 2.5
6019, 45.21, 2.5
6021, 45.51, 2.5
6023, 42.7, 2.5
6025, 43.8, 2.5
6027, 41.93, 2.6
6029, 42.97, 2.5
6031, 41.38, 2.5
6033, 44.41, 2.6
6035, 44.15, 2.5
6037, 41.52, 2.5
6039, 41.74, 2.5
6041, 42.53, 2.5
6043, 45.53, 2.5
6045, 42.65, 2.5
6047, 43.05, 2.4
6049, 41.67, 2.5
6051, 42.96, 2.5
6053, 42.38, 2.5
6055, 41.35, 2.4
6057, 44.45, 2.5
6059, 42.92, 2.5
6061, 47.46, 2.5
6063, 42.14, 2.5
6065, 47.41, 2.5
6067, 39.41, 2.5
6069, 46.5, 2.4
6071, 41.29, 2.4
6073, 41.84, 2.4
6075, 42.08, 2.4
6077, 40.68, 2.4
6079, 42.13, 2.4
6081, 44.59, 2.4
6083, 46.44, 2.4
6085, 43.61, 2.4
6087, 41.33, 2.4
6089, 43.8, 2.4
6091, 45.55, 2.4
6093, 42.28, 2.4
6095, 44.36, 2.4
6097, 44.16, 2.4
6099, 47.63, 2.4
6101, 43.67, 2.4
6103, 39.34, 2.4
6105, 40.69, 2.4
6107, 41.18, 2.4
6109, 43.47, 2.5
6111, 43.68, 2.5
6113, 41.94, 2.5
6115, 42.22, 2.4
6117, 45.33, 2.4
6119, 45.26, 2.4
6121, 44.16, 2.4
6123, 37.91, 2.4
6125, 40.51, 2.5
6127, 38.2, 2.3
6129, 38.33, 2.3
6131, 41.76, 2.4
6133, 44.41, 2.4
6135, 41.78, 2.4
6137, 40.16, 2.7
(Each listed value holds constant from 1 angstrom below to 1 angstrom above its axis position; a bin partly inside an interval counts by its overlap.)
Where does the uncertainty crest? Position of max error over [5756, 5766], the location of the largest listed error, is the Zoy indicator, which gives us 5757 angstrom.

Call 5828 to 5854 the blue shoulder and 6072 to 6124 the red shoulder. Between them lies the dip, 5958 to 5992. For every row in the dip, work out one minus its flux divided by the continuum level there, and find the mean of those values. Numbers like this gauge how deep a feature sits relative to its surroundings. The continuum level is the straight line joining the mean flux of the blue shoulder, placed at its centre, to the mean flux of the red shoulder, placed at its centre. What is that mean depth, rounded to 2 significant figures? -0.011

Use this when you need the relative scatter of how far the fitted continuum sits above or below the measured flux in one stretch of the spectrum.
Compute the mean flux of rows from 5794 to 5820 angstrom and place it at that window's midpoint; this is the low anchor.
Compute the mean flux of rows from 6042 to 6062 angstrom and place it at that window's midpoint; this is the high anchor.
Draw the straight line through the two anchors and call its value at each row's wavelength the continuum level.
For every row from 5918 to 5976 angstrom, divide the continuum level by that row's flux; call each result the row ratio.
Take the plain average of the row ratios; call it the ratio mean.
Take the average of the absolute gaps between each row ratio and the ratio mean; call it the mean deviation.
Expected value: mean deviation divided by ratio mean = 0.053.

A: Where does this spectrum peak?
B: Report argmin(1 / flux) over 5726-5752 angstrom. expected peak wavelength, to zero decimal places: 5741 angstrom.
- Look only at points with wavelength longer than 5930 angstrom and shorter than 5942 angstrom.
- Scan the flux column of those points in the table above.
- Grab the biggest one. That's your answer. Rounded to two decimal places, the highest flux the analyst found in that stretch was 44.89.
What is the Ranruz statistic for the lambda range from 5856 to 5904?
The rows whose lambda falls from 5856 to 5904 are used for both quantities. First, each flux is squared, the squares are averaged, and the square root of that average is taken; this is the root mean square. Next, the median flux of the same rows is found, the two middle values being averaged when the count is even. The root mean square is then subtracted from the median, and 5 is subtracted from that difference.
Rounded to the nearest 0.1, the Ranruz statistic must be -5.9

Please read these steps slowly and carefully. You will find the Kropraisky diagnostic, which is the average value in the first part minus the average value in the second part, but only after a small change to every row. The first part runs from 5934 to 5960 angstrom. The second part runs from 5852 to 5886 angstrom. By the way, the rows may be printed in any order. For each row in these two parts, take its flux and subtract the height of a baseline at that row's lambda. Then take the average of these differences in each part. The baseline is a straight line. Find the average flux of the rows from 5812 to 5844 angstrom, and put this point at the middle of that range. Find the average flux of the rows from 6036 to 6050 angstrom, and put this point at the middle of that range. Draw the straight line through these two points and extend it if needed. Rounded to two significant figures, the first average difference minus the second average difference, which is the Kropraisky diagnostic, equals -0.94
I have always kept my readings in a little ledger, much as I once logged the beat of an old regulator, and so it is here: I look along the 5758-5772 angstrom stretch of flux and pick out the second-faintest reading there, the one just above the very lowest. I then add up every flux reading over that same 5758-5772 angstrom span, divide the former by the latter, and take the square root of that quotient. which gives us 0.372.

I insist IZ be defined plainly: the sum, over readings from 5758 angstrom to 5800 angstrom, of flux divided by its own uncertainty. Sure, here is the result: 327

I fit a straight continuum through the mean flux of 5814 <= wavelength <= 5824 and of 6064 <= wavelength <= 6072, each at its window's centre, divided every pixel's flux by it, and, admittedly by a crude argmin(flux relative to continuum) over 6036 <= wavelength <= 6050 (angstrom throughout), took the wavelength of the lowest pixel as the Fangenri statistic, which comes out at 6037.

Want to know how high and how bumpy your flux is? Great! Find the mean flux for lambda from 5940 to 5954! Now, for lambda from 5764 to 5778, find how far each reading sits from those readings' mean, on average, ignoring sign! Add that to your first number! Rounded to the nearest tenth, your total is 43.6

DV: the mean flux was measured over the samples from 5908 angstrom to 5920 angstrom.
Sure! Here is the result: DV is 43.4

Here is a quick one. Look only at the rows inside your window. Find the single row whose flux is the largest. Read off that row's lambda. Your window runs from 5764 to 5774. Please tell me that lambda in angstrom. 5765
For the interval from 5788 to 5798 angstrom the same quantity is 5791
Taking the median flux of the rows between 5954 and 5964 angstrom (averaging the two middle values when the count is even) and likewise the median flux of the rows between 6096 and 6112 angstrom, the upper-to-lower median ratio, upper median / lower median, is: 0.95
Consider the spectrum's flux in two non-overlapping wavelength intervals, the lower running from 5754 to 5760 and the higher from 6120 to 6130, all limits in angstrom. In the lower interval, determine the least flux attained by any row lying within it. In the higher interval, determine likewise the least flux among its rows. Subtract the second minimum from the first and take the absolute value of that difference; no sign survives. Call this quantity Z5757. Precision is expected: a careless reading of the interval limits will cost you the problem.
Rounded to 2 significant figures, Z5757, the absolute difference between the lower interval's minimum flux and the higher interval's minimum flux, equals 3.0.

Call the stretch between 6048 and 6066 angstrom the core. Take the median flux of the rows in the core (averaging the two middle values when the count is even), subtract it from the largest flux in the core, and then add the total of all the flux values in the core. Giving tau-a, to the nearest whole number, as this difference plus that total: 397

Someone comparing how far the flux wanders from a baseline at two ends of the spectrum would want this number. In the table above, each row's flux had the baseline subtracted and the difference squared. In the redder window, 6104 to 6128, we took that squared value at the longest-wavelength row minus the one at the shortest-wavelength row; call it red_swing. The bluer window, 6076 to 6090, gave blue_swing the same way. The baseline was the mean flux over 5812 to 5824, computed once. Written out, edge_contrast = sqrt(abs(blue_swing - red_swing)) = 6.6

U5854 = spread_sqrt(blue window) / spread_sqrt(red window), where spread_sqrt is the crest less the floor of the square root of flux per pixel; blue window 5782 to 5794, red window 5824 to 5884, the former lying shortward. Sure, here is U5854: 1.5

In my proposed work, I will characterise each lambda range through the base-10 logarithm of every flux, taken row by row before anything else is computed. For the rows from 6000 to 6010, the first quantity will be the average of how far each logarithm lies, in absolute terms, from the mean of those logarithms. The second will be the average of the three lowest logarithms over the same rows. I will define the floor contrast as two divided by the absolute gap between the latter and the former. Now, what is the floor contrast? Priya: 1.225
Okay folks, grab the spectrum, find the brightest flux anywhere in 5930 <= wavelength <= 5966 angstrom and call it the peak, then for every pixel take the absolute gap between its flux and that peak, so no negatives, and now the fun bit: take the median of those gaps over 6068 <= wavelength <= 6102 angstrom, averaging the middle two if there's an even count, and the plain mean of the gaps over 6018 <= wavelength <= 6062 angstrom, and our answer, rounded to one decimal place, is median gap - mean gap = -0.4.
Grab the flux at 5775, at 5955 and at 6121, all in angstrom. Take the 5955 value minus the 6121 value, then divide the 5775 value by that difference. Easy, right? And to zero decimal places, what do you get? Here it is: -21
